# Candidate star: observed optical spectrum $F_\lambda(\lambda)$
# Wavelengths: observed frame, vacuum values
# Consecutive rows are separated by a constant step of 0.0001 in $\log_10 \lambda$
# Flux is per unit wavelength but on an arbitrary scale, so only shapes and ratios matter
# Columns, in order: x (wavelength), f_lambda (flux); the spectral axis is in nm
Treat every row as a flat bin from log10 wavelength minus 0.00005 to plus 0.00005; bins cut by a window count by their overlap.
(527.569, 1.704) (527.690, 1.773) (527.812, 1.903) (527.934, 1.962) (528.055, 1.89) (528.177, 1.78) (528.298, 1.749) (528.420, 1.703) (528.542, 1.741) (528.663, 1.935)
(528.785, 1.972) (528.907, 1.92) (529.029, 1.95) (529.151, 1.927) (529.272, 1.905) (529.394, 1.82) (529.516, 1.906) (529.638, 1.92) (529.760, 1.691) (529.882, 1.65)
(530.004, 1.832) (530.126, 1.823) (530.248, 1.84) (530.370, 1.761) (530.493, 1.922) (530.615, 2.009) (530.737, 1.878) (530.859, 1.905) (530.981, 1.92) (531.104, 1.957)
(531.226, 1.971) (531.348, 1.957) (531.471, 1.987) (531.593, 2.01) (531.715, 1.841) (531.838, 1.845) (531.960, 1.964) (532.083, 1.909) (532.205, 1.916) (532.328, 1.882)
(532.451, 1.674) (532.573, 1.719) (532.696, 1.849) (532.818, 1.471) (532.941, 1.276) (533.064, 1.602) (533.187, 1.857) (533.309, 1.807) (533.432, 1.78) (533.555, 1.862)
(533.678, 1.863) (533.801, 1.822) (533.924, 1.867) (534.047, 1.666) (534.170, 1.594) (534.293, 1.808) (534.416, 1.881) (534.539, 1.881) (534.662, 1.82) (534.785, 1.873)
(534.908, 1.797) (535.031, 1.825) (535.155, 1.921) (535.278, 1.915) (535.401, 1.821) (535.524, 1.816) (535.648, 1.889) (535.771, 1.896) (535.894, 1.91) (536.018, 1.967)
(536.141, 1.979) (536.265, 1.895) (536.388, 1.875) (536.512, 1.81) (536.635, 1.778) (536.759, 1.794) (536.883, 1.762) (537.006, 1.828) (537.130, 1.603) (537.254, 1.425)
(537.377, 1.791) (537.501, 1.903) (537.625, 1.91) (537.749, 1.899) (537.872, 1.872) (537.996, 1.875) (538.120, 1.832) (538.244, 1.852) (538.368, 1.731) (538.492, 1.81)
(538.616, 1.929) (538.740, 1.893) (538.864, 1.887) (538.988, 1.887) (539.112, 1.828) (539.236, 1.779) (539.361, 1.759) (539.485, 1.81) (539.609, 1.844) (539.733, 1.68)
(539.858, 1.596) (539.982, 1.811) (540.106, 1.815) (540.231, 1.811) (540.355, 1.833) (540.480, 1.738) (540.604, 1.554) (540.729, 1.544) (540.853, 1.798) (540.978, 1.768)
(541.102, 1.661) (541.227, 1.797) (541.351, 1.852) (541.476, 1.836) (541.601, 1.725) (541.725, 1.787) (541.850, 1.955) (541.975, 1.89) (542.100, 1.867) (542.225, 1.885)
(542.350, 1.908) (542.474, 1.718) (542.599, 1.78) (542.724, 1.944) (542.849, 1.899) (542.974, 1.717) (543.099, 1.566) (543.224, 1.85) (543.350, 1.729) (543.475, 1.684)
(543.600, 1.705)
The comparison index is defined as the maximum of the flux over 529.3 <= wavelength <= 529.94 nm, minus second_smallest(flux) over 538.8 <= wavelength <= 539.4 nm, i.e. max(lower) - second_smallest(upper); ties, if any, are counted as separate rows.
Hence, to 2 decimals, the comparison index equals 0.14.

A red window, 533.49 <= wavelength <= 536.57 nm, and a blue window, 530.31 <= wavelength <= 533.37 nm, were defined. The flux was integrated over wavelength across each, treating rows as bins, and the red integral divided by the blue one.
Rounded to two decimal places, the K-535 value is 1.01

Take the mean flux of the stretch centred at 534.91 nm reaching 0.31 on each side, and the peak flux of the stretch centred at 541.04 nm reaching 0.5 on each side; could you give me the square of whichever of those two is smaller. 3.41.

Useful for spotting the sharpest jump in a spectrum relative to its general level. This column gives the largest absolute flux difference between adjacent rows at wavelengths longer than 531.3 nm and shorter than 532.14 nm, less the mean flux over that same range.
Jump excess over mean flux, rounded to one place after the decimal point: -1.8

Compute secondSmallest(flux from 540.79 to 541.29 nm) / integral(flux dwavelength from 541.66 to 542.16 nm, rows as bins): 1.89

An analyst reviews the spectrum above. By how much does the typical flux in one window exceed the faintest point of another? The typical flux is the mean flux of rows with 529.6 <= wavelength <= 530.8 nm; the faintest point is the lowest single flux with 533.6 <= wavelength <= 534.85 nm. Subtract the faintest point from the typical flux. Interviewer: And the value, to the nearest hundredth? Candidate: 0.24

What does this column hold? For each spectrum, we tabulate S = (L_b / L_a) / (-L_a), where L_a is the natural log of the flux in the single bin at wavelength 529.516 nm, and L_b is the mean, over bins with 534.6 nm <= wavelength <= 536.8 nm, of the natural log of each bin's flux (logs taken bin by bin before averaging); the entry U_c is -1.50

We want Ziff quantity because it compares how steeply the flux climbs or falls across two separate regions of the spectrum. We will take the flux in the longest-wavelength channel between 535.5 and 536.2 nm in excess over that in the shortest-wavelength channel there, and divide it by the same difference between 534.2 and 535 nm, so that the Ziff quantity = -15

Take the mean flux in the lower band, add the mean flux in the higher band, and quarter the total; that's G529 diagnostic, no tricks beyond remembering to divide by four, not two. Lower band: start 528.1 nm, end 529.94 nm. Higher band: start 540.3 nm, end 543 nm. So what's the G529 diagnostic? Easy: 0.908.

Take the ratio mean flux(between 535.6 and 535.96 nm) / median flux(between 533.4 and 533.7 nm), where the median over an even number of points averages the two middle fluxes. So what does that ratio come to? 1.020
